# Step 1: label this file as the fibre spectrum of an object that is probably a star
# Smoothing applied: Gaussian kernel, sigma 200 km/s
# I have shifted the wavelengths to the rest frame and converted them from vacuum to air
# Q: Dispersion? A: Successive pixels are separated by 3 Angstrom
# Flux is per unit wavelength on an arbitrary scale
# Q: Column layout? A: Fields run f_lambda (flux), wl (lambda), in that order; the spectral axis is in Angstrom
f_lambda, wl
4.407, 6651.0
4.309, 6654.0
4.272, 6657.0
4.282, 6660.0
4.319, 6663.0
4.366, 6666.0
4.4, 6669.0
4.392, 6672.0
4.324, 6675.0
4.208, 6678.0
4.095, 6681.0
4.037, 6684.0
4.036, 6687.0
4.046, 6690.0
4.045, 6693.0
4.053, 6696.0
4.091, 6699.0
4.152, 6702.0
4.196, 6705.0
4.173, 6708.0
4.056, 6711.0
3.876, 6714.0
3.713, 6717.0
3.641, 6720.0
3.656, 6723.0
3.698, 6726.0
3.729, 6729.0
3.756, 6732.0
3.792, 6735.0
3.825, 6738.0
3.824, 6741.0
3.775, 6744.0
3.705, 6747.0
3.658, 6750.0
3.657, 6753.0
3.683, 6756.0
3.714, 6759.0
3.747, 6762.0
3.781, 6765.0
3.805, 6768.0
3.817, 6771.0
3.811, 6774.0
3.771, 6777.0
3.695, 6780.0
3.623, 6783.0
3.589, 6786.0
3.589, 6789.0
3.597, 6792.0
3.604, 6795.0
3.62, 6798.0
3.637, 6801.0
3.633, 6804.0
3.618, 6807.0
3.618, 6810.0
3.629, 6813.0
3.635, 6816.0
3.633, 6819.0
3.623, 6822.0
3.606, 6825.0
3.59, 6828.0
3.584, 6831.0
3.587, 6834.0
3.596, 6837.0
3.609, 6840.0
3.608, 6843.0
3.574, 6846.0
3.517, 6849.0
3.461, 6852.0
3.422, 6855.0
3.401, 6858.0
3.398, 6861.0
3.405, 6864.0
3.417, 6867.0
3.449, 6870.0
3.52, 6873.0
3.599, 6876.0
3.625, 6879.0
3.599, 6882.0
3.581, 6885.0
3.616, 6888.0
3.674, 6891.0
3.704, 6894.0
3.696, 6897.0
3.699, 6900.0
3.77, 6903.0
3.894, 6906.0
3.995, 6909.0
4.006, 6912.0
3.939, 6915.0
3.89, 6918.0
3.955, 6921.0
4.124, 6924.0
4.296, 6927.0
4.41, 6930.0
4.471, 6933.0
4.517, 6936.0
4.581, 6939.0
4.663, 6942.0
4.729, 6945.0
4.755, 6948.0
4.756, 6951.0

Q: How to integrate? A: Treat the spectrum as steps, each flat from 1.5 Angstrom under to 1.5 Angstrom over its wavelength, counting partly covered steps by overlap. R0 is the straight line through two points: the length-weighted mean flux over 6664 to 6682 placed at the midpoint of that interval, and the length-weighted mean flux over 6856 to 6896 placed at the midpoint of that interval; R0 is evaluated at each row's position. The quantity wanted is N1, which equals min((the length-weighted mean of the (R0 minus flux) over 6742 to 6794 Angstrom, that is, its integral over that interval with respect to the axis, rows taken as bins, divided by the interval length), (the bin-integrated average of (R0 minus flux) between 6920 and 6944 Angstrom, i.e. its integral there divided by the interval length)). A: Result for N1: -1.07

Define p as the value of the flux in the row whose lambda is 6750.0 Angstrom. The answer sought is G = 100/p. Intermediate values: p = 3.658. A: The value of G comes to 27.3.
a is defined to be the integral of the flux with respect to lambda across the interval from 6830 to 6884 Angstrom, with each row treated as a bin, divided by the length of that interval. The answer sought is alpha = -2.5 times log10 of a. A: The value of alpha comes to -1.37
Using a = 3.5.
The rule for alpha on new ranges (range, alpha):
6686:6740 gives -1.48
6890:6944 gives -1.53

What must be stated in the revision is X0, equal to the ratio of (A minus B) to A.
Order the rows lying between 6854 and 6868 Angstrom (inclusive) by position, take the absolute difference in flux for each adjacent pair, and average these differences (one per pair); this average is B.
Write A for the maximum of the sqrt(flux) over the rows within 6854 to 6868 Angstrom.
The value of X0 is 0.994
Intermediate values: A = 1.85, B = 0.011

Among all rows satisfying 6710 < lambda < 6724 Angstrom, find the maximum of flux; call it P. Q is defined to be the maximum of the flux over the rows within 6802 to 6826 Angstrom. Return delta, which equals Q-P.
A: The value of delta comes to -0.42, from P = 4.056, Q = 3.635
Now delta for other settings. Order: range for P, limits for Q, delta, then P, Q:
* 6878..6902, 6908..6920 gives 0.30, 3.704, 4.006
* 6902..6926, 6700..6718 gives 0.07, 4.124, 4.196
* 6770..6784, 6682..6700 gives 0.27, 3.817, 4.091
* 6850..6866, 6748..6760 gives 0.25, 3.461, 3.714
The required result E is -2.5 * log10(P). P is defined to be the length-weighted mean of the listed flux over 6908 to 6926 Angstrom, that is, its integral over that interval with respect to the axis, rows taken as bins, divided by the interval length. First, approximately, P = 4.0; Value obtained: -1.50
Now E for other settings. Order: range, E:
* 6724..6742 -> -1.44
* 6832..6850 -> -1.39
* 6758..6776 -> -1.44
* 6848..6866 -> -1.34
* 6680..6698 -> -1.52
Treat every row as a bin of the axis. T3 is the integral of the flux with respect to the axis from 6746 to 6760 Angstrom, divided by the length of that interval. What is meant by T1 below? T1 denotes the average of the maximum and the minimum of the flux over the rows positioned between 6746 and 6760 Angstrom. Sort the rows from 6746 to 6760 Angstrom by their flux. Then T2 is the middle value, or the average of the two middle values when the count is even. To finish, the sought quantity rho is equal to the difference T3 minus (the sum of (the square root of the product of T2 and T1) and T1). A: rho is -3.69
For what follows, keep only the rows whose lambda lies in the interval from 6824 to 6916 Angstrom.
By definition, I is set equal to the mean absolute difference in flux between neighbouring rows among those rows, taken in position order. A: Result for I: 0.03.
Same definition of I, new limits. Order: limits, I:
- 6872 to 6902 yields 0.03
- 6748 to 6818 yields 0.02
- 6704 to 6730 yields 0.08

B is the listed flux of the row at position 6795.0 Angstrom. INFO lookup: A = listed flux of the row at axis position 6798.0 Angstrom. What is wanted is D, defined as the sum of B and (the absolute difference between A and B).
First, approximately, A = 3.62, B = 3.604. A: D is 3.6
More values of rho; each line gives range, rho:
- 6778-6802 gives -3.65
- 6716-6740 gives -3.73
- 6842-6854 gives -3.54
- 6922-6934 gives -4.32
